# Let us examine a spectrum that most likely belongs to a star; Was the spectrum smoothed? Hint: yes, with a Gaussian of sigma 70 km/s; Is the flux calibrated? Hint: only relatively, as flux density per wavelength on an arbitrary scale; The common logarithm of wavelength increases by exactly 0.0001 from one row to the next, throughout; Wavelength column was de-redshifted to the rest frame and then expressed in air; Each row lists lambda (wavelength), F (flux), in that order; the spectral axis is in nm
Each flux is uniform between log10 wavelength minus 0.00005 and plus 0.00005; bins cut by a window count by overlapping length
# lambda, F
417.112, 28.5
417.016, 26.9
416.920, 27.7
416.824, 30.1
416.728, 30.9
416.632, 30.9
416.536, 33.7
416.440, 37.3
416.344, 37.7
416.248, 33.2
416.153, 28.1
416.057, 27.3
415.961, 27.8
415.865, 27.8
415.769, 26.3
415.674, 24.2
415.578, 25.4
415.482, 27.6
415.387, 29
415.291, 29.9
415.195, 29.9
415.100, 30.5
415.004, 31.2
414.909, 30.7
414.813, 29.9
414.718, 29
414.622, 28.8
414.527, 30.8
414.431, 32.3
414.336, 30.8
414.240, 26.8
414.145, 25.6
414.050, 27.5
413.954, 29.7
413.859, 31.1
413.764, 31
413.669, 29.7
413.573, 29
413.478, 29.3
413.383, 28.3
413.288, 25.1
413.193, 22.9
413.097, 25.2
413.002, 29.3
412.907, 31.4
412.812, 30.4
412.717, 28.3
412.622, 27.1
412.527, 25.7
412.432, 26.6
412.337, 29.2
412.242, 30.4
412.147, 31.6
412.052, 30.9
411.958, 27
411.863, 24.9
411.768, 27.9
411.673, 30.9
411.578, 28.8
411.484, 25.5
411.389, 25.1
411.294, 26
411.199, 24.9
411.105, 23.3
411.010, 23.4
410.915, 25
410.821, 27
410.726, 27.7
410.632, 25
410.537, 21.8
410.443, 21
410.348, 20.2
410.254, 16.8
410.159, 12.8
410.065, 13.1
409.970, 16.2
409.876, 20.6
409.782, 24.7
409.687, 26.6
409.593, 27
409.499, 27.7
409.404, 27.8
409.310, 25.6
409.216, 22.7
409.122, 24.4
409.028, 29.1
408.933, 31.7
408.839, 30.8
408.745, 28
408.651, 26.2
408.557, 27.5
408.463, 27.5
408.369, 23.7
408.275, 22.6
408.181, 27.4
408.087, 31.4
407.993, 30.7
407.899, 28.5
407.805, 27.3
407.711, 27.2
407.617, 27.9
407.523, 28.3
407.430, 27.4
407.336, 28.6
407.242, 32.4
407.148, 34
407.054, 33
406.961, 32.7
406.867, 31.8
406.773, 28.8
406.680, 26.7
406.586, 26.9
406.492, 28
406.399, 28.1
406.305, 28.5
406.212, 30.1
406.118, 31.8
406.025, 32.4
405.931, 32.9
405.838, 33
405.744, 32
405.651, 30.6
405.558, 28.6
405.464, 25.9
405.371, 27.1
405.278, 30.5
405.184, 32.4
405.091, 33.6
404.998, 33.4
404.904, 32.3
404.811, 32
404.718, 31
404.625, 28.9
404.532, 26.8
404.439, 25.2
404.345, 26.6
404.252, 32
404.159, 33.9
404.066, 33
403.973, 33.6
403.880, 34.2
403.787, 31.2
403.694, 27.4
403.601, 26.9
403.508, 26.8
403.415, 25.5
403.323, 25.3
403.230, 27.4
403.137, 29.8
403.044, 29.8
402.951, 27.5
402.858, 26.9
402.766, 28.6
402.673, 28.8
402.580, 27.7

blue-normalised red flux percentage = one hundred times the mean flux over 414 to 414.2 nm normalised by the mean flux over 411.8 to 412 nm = 102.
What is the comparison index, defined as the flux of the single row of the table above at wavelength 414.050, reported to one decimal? 27.5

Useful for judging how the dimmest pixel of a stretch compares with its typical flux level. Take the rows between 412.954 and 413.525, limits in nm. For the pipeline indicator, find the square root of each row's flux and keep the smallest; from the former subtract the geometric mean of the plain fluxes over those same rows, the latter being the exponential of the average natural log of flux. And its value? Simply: -21.8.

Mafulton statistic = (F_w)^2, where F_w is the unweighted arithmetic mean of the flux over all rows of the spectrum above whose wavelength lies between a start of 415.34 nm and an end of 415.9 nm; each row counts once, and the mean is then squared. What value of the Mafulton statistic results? 714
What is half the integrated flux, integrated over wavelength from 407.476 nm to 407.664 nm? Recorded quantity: 2.6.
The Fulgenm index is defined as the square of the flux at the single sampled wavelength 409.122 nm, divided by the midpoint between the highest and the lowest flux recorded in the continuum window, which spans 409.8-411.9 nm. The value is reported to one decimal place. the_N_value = 27.2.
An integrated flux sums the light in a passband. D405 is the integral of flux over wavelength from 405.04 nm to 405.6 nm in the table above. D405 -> 17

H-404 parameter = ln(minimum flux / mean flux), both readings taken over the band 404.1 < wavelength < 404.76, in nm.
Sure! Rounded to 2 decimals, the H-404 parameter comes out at -0.15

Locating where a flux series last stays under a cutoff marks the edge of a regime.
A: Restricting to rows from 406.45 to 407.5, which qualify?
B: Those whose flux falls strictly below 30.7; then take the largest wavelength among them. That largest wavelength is 407.430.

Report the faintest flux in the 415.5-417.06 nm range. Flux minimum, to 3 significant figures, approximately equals 24.2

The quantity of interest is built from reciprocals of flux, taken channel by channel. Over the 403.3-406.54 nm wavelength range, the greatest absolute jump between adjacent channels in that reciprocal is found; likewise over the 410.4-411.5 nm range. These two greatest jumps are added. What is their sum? 0.0122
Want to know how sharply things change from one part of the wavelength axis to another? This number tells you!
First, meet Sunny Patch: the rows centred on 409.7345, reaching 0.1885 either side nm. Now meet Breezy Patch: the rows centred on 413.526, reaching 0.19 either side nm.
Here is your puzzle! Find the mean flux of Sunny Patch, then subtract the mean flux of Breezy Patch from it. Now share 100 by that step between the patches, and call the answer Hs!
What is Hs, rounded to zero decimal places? -23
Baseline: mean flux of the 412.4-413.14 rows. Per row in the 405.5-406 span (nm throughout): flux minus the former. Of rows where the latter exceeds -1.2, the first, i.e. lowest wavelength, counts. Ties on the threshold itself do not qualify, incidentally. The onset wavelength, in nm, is 405.558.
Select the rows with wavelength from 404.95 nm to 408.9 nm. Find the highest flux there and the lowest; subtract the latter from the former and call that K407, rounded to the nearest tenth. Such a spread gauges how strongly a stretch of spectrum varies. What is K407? 11.4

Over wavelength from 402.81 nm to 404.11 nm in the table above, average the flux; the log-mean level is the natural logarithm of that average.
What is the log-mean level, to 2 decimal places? 3.37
